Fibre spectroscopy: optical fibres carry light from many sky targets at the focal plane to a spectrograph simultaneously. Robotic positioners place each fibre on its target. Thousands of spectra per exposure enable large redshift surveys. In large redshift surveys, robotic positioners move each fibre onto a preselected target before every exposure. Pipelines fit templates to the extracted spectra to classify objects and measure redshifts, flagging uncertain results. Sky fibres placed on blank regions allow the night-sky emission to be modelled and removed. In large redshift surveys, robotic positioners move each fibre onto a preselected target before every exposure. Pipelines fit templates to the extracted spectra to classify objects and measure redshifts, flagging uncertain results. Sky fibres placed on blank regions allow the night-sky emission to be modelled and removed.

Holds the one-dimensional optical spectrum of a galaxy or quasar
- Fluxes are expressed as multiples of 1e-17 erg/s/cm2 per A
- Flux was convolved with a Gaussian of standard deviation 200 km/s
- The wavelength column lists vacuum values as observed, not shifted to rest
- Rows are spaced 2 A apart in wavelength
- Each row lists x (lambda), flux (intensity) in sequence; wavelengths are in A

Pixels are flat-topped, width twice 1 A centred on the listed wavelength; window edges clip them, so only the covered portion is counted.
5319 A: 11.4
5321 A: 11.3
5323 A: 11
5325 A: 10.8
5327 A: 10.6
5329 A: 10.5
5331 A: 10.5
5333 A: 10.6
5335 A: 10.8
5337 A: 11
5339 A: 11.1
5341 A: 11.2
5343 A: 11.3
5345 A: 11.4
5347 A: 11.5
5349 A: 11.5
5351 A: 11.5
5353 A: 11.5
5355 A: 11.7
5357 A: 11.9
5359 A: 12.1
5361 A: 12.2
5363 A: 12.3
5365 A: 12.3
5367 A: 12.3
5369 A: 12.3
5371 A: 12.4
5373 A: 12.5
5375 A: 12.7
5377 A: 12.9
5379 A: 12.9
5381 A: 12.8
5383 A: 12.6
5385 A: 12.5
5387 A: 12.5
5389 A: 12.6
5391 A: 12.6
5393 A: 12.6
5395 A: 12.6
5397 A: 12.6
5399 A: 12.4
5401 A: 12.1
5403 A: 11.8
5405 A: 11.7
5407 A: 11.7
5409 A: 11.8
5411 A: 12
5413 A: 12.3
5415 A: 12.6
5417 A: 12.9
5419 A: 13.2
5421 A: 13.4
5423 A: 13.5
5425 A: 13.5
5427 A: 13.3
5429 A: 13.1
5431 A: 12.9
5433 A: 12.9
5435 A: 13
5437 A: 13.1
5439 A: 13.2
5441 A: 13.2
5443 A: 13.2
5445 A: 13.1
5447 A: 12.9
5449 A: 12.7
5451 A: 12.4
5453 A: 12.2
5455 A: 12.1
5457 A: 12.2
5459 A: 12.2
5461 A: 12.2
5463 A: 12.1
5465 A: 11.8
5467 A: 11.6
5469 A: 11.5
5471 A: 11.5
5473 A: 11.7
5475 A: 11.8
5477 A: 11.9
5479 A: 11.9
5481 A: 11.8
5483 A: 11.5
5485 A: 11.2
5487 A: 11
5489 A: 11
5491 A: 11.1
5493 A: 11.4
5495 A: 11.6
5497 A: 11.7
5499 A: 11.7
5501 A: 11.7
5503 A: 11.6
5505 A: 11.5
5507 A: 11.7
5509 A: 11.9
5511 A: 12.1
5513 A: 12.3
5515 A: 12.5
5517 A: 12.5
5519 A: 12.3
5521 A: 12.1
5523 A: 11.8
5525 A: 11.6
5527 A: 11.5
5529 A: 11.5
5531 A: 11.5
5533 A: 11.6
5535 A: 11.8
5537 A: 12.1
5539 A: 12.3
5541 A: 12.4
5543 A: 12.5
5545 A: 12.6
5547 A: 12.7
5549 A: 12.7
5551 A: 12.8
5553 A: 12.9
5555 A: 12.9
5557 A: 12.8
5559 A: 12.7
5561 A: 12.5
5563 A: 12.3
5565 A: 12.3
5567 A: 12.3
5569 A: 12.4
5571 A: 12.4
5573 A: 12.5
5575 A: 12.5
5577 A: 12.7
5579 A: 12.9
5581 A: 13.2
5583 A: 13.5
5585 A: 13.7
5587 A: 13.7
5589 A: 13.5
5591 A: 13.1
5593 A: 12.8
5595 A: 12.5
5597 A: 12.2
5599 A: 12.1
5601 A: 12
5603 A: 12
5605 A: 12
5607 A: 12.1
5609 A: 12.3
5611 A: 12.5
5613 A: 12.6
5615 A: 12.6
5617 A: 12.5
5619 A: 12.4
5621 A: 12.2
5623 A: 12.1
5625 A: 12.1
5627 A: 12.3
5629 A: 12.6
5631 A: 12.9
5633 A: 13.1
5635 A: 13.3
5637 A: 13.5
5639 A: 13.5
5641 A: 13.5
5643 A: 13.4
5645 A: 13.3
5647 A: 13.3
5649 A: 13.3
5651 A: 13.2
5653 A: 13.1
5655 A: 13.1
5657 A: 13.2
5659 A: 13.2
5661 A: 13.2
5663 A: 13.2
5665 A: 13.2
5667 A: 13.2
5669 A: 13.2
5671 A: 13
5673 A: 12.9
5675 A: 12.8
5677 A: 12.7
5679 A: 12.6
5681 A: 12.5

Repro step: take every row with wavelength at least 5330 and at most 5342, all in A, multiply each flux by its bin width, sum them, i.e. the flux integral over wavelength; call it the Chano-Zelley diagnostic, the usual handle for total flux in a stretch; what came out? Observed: 130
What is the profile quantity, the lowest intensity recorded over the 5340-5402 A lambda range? 11.2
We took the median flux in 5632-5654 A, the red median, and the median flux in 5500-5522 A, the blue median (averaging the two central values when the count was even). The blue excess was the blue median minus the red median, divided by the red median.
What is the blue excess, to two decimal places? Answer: -0.09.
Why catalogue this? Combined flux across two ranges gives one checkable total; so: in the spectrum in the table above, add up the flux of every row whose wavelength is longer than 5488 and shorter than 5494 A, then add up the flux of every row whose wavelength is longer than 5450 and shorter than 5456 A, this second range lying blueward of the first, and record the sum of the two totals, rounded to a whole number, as 70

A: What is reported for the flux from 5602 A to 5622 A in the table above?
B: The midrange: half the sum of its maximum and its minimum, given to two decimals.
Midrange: 12.30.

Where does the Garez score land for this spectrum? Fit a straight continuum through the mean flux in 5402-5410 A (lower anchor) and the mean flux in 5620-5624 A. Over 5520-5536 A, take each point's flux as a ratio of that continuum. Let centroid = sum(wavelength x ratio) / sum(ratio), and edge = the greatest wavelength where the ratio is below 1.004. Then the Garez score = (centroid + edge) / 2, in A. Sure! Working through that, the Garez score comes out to 5531.5 A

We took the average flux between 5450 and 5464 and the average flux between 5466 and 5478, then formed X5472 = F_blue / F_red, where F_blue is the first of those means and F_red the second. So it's 1.05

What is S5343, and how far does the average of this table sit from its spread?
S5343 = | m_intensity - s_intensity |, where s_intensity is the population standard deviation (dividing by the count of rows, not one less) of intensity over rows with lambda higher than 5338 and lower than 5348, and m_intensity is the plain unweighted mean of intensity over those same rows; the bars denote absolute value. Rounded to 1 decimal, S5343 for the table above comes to 11.2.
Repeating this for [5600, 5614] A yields 12.0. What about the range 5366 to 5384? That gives 12.4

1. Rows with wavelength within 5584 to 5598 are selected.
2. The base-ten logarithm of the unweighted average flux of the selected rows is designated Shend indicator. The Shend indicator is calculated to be 1.12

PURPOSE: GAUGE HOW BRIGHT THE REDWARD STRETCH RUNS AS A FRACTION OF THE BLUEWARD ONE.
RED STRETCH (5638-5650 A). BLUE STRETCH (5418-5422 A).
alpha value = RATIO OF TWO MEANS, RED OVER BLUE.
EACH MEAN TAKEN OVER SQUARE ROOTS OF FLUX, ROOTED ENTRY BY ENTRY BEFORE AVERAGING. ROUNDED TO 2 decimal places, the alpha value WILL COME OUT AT 1.00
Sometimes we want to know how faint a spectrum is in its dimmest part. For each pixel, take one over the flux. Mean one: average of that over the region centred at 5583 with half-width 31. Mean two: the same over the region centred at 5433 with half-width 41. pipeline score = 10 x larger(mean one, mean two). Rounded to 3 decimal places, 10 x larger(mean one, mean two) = 0.801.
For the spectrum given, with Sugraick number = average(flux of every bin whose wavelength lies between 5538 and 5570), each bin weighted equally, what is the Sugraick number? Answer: 12.6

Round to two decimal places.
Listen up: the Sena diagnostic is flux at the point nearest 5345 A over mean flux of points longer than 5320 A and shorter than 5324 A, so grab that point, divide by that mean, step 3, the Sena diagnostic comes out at 1.02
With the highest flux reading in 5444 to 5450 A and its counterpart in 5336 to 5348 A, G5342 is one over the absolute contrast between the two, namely 0.6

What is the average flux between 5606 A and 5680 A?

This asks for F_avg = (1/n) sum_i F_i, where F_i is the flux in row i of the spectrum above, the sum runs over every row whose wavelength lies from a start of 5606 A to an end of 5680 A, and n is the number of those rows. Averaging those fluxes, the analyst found 12.9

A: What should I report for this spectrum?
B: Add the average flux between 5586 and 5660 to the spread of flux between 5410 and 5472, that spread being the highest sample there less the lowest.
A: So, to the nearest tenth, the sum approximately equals 14.8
